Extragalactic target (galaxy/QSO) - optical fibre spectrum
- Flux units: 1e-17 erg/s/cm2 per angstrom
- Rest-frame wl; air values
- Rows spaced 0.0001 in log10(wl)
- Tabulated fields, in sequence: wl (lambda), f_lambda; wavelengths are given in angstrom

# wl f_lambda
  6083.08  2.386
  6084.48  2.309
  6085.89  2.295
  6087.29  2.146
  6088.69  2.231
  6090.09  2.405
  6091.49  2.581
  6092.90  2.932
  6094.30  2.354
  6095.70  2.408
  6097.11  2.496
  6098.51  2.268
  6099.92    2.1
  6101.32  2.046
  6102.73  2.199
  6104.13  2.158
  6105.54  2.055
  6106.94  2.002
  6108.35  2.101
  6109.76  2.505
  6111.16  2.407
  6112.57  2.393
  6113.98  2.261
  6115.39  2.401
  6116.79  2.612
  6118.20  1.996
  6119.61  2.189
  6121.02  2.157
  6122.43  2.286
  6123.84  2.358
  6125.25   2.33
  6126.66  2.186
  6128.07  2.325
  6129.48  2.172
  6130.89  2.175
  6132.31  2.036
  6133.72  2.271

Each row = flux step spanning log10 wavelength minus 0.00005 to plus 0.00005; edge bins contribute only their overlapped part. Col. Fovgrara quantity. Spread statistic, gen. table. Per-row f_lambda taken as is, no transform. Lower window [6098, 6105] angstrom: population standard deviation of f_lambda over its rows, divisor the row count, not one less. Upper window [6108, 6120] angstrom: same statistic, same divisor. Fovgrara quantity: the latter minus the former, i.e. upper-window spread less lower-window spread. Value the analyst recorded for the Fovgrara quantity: 0.11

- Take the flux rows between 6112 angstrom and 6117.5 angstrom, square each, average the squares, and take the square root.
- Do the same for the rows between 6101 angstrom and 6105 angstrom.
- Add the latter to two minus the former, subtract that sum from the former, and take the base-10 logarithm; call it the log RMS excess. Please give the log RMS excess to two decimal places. -0.15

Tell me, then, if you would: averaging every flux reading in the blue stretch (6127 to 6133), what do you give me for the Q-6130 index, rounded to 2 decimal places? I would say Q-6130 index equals 2.18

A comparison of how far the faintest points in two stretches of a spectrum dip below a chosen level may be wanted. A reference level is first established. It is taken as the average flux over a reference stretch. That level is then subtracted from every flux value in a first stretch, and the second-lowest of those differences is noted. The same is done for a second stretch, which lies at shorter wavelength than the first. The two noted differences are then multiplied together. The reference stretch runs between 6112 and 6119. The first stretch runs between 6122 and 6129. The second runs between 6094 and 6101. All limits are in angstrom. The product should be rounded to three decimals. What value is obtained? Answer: 0.003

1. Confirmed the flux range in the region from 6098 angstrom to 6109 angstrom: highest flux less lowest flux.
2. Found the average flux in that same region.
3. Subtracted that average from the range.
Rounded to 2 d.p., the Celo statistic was -1.85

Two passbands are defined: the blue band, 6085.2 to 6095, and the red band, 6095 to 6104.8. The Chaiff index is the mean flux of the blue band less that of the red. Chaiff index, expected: 0.18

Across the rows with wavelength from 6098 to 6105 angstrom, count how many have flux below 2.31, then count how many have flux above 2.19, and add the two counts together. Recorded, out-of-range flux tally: 7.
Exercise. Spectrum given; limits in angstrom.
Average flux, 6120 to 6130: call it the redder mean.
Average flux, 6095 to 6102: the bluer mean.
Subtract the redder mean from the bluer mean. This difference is 0.00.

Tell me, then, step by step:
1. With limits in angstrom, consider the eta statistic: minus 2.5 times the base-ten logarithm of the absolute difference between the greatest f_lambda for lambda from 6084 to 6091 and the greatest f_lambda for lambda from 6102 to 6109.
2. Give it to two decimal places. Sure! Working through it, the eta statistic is 1.72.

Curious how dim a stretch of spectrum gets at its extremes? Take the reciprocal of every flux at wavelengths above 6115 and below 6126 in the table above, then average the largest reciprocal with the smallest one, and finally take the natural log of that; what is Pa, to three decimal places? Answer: -0.817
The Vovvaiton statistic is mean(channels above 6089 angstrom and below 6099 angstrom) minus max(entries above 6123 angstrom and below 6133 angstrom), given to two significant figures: 0.13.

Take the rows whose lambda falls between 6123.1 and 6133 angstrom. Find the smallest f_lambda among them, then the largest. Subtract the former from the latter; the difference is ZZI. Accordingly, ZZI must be 0.32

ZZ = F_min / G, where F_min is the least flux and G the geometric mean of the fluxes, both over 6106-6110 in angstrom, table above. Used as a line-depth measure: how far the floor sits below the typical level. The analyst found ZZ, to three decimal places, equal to 0.913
